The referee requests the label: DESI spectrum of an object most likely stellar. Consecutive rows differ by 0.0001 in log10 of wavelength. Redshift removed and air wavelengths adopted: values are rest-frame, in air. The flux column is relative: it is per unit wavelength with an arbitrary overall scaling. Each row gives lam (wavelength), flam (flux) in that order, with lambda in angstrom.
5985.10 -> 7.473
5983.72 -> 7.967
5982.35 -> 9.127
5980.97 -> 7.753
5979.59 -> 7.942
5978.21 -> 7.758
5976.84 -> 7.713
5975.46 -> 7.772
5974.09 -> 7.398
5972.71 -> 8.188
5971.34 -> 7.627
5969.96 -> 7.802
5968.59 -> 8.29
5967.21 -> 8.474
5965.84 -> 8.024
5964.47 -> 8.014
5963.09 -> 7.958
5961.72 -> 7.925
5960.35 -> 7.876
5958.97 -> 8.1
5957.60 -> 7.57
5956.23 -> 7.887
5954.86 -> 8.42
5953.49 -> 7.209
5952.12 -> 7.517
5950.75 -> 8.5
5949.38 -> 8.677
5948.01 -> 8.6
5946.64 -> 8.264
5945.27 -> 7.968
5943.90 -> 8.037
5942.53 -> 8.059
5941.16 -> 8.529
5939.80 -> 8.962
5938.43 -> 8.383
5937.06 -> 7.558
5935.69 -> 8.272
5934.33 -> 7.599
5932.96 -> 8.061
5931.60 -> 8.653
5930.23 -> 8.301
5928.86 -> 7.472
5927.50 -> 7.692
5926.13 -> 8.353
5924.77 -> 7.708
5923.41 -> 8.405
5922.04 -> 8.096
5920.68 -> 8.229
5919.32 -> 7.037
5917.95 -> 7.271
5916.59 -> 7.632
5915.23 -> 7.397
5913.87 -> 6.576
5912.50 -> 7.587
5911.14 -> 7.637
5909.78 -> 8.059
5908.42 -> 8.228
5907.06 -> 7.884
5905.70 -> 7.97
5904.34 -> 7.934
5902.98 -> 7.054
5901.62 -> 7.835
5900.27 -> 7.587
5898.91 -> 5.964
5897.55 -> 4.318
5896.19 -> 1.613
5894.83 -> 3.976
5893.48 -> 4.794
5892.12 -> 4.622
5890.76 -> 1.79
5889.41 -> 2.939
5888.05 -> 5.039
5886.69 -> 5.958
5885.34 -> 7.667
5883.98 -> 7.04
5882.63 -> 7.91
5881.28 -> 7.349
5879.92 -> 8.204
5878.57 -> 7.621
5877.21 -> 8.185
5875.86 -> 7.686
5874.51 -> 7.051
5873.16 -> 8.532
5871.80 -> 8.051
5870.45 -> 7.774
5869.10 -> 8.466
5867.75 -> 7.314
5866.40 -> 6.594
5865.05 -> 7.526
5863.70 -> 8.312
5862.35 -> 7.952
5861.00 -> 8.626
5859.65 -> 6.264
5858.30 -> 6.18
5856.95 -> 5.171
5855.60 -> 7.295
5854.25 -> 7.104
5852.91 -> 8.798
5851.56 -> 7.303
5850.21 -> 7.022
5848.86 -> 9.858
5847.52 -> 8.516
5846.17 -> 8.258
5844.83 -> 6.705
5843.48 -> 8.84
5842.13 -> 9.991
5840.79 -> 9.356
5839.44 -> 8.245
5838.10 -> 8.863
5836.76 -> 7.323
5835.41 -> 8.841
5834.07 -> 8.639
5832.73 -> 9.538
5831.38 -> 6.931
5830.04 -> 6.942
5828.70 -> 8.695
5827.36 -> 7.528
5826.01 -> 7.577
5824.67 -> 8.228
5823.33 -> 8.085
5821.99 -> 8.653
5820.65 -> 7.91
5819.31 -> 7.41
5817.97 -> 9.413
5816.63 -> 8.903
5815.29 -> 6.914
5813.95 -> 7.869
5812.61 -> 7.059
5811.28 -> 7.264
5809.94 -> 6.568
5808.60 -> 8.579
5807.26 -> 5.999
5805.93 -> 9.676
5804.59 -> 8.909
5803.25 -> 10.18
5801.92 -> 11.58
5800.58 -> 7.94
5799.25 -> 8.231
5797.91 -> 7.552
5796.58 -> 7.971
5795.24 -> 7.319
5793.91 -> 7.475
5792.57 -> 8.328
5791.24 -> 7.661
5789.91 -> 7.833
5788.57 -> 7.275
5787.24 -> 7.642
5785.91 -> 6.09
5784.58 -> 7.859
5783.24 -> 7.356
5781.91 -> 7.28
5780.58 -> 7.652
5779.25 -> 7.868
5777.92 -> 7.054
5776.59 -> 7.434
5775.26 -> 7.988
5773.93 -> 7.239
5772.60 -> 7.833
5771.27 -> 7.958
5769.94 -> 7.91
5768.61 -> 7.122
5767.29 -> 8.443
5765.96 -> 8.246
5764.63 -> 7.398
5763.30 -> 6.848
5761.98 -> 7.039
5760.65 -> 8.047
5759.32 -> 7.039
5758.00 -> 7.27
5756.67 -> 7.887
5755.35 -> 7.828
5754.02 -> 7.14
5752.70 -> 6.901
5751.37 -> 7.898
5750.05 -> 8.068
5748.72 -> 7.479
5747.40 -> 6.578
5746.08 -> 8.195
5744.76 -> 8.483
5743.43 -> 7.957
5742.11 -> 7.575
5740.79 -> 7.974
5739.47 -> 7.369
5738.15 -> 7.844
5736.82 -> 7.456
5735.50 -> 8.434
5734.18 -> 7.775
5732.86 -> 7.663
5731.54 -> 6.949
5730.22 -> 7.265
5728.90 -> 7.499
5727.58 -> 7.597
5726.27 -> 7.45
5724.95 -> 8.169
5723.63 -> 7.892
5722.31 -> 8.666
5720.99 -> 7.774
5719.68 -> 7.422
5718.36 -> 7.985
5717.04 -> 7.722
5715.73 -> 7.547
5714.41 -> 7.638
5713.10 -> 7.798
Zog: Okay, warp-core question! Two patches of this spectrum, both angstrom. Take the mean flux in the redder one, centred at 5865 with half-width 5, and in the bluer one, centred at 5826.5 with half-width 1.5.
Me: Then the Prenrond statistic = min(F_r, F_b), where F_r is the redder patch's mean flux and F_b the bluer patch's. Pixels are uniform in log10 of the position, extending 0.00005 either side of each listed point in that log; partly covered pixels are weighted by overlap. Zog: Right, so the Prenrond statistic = 7.6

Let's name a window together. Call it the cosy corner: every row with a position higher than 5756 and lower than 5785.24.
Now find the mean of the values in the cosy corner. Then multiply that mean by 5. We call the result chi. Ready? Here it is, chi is 37.9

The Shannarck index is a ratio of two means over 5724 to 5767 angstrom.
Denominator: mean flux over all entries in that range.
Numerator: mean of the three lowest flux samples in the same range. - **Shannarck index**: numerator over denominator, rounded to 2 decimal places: 0.89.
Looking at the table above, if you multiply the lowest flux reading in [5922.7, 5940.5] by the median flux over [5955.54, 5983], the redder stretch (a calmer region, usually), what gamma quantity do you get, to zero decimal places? 59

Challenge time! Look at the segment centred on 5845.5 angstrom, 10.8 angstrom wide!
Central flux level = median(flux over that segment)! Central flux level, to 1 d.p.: 8.7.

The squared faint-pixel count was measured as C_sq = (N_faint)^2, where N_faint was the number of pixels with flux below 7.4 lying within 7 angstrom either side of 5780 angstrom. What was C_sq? 25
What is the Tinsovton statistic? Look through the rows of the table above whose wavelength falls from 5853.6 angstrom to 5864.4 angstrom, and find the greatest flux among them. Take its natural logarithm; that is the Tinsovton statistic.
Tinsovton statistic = 2.15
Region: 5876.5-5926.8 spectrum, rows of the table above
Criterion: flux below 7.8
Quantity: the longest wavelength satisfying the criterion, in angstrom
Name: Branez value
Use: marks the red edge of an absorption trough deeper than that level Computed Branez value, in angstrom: 5924.77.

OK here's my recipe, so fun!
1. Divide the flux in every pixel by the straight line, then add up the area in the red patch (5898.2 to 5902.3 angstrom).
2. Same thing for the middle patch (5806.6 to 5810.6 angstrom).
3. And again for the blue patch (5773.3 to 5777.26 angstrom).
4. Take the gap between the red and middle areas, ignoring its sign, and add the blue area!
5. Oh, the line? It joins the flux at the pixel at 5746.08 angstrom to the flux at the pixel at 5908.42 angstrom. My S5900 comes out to 3.76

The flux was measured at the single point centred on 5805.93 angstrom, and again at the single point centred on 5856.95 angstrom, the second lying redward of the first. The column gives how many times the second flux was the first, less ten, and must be -9.47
